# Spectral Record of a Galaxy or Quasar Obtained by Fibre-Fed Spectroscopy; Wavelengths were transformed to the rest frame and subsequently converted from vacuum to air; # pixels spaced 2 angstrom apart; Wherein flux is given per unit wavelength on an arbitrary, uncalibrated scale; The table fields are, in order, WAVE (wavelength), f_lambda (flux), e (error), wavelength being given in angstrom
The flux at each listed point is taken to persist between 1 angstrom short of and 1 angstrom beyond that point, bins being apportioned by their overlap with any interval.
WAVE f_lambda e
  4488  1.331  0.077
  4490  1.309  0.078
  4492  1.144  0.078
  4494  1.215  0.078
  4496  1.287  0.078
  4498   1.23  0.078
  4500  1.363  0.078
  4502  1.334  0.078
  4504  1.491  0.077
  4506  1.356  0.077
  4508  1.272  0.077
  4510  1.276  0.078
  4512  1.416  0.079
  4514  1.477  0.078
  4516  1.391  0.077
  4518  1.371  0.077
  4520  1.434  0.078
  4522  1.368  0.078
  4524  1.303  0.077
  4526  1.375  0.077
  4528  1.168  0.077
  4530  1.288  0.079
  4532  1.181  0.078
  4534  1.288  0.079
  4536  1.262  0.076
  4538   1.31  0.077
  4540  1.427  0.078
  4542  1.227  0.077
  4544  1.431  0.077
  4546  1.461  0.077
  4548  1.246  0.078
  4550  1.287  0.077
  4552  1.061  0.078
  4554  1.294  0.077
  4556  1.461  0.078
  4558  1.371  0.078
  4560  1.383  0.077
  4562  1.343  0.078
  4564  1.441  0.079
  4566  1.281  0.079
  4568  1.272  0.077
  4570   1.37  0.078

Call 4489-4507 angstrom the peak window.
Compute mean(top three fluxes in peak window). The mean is 1.40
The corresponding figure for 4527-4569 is 1.45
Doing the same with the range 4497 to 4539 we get 1.47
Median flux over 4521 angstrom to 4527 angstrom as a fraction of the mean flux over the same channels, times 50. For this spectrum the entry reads 50.7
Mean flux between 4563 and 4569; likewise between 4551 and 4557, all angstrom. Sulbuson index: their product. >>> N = 1.69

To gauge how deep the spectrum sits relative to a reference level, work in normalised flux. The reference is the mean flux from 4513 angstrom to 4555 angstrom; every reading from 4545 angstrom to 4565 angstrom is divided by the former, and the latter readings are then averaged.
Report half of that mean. 0.507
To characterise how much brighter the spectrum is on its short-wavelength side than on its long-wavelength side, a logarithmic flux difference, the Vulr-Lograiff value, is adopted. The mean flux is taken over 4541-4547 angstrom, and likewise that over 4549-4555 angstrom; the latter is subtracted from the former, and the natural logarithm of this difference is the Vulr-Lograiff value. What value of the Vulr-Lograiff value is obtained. -1.8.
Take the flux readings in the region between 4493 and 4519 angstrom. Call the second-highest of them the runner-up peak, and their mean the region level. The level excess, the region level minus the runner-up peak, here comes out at -0.132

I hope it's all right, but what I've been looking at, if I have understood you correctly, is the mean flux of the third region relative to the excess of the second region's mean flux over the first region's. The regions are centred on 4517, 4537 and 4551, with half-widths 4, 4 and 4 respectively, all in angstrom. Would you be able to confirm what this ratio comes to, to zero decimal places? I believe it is -13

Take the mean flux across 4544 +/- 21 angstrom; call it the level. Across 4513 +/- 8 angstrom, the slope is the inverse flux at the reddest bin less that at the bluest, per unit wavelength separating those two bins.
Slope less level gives -1.32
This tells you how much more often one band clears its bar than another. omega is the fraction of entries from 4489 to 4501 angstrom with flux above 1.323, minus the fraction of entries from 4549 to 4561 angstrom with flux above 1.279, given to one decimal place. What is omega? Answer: -0.7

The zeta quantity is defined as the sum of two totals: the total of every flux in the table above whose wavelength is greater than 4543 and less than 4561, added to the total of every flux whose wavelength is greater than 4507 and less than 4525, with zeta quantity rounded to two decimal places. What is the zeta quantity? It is 24.30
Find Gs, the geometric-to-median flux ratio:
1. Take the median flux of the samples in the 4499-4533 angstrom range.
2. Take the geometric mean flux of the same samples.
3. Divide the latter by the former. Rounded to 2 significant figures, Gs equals 0.98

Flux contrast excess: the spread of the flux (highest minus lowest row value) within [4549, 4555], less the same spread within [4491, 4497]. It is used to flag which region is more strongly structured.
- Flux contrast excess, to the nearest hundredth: 0.09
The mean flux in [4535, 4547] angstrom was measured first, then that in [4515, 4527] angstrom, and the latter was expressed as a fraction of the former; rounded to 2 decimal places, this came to 1.02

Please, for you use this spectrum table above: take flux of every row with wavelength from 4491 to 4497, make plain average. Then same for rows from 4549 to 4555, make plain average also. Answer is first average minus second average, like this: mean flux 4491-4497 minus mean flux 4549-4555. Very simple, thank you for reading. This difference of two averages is 0.00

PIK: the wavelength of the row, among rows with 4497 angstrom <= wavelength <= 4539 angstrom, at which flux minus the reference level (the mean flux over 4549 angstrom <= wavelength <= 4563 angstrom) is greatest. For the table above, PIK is 4504 angstrom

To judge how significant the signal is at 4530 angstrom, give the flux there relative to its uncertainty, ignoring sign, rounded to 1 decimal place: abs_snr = 16.3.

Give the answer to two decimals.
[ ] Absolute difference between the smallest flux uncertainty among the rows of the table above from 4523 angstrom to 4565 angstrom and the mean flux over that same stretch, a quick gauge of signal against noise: 1.24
